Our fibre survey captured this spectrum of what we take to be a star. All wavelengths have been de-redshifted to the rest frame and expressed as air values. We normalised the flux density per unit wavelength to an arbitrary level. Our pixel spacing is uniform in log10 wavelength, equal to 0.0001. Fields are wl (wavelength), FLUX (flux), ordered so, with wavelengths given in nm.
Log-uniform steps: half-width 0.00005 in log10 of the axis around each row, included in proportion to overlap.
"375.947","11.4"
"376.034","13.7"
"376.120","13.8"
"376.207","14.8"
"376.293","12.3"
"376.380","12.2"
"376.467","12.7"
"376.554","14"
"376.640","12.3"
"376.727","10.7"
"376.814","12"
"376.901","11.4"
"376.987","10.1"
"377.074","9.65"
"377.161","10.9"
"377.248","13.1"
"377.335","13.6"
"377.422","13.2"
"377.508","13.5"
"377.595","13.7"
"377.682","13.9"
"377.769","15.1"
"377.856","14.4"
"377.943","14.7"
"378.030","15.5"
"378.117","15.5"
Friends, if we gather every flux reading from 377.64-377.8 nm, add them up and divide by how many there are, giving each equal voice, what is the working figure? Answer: 14.5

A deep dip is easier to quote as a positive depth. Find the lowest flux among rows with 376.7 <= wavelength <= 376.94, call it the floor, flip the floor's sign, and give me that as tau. -10.7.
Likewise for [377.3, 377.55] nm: -13.2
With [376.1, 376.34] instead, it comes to -12.3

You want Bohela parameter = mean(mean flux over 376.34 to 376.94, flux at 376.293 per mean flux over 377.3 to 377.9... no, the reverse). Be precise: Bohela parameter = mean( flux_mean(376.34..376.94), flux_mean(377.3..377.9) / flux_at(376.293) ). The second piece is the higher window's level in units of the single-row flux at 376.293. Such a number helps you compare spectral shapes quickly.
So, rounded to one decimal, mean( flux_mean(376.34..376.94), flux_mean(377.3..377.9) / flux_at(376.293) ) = 6.7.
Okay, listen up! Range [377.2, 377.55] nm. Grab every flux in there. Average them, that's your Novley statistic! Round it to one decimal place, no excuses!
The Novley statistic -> 13.3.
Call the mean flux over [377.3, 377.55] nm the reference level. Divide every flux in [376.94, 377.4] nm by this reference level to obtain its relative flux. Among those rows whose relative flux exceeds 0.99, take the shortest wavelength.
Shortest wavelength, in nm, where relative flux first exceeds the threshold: 377.335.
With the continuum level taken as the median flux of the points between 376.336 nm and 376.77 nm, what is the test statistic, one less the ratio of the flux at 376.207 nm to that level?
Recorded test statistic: -0.20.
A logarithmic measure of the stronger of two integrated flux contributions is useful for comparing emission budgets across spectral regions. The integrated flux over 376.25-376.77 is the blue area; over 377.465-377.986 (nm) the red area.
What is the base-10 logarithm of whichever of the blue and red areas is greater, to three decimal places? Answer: 0.870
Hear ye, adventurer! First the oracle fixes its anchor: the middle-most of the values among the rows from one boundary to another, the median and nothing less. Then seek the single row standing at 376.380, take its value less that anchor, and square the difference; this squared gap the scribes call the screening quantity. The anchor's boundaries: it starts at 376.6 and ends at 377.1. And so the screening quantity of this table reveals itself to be 1.3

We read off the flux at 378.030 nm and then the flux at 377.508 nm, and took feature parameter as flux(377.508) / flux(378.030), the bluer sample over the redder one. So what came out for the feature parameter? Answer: 0.9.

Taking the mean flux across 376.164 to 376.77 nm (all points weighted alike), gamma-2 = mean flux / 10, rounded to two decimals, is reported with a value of 1.27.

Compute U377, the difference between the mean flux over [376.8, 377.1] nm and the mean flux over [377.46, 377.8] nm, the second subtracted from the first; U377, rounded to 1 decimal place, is -3.3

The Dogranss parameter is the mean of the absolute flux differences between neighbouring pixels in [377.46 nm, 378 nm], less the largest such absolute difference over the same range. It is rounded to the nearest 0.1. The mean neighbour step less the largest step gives -0.7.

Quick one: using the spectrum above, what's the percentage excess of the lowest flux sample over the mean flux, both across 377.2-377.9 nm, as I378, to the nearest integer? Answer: -5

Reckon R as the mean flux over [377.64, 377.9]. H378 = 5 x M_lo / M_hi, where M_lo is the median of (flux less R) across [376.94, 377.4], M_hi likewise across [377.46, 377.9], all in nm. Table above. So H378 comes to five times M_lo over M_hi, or 31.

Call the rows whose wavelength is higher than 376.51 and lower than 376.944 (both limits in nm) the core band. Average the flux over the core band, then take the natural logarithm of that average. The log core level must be 2.49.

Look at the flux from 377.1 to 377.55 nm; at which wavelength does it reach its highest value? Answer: 377.335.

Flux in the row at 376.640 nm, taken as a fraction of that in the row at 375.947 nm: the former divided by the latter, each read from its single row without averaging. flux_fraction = 1.08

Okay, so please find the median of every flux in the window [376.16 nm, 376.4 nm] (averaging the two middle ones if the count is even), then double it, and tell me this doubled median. 24.6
